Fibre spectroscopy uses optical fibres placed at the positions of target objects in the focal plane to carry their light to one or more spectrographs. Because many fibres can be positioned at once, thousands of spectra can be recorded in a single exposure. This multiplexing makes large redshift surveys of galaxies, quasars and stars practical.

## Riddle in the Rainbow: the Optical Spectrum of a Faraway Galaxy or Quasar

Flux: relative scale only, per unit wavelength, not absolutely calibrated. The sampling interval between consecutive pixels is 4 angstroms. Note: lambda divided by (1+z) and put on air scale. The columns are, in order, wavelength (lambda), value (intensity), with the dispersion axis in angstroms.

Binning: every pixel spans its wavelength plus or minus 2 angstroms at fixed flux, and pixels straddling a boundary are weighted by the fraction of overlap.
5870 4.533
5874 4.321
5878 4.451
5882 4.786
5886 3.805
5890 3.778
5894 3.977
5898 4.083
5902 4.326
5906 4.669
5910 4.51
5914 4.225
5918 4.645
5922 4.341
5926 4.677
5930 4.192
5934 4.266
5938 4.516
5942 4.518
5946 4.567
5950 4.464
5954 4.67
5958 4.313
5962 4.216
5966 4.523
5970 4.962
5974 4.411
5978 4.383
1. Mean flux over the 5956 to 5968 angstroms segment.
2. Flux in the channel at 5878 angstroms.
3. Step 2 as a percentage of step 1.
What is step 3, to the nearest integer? 102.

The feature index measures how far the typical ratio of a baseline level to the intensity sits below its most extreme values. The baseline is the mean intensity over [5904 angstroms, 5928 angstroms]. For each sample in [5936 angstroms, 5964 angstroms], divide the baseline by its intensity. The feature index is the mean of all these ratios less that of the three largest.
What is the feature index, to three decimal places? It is -0.031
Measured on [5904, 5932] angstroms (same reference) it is -0.049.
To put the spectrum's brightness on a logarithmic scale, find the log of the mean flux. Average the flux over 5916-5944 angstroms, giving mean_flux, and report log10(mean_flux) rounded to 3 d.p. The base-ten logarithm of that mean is 0.648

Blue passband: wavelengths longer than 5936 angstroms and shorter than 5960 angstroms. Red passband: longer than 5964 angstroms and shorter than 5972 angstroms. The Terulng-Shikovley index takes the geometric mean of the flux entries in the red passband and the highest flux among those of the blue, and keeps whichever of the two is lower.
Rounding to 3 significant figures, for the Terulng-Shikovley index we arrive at 4.67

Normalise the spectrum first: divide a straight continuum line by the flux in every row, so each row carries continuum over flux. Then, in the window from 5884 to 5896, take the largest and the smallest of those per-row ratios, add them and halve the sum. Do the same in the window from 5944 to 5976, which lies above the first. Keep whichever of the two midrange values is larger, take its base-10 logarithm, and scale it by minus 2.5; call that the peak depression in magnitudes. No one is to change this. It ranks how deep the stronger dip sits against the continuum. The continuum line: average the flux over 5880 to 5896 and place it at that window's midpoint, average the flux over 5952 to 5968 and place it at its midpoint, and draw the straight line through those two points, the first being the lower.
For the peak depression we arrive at -0.063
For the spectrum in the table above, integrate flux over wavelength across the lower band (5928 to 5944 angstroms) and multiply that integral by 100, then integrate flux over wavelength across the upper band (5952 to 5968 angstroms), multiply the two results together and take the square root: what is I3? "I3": 704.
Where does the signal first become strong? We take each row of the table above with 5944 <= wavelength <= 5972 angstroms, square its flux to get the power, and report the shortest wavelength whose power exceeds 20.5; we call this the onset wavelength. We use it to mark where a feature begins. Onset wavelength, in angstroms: 5946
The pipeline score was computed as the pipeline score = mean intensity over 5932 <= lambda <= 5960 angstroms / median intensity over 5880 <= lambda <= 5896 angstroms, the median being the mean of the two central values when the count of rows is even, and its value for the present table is 1.15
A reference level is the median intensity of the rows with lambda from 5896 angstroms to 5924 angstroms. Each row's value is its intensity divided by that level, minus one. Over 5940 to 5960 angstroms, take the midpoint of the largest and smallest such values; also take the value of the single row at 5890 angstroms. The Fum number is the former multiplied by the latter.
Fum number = -0.0045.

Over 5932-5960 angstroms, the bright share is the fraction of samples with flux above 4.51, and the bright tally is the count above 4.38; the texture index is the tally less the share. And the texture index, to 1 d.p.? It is 4.4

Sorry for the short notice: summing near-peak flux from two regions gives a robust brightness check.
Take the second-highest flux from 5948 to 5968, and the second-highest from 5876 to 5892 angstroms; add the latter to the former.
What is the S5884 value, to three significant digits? 8.97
